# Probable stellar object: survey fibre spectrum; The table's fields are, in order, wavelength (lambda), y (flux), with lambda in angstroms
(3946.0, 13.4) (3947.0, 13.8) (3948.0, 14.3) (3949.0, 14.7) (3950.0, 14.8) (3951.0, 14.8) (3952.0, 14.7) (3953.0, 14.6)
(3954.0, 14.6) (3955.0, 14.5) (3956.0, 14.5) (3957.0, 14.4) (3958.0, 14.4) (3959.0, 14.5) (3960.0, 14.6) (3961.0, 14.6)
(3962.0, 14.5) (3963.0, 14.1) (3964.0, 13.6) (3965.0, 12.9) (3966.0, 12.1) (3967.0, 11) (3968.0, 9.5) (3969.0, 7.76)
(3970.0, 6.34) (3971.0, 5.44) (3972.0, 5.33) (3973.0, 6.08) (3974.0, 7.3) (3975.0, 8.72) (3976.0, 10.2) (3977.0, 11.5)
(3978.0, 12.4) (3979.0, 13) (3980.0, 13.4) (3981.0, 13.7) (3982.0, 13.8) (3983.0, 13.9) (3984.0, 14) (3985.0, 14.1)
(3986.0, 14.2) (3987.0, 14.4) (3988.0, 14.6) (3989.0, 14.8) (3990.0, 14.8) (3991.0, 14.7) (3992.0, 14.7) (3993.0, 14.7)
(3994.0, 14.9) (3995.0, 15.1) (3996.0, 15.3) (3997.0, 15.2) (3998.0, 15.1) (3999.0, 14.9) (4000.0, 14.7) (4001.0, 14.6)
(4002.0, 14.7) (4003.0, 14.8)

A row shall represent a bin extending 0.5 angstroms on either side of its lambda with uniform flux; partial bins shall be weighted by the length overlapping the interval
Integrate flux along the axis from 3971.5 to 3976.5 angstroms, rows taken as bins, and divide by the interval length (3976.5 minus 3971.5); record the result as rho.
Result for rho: 7.5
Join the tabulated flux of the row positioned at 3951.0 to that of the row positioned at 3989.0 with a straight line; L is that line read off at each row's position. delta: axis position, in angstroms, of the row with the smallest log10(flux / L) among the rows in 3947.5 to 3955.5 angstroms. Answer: 3948.0 angstroms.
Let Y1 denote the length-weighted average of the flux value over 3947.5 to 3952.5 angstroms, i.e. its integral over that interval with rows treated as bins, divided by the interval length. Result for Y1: 14.7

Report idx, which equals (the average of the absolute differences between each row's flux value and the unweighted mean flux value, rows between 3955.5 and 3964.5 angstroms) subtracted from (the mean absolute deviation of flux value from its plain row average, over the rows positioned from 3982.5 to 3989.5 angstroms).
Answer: 0.04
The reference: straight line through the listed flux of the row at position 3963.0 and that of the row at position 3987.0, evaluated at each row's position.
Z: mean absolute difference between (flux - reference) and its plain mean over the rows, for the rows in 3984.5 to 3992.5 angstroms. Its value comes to 0.20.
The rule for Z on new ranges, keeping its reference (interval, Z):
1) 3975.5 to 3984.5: 0.98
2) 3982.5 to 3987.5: 0.13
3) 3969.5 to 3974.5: 0.58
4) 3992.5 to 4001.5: 0.21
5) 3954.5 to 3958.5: 0.06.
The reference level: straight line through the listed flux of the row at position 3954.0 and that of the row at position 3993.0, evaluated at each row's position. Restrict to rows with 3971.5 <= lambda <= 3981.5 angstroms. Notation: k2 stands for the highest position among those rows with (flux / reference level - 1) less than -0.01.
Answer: 3981.0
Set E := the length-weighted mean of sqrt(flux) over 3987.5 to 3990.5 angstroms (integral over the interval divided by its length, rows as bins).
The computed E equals 3.84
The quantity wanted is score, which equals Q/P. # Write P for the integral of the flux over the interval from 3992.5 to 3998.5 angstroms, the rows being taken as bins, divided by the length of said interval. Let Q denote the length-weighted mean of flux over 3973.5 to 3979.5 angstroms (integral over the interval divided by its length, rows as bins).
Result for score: 0.70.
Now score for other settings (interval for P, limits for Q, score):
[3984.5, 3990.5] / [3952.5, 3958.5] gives 1.00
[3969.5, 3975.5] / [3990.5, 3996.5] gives 2.28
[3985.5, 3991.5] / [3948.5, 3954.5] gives 1.01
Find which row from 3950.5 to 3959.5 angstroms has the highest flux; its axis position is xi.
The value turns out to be 3951.0 angstroms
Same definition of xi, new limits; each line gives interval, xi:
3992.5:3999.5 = 3996.0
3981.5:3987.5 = 3987.0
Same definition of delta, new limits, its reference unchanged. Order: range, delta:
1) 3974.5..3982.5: 3975.0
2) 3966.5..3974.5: 3972.0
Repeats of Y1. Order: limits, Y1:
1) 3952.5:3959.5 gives 14.5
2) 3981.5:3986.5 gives 14.0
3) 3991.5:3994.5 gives 14.8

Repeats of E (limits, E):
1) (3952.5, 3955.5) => 3.82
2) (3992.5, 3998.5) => 3.88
